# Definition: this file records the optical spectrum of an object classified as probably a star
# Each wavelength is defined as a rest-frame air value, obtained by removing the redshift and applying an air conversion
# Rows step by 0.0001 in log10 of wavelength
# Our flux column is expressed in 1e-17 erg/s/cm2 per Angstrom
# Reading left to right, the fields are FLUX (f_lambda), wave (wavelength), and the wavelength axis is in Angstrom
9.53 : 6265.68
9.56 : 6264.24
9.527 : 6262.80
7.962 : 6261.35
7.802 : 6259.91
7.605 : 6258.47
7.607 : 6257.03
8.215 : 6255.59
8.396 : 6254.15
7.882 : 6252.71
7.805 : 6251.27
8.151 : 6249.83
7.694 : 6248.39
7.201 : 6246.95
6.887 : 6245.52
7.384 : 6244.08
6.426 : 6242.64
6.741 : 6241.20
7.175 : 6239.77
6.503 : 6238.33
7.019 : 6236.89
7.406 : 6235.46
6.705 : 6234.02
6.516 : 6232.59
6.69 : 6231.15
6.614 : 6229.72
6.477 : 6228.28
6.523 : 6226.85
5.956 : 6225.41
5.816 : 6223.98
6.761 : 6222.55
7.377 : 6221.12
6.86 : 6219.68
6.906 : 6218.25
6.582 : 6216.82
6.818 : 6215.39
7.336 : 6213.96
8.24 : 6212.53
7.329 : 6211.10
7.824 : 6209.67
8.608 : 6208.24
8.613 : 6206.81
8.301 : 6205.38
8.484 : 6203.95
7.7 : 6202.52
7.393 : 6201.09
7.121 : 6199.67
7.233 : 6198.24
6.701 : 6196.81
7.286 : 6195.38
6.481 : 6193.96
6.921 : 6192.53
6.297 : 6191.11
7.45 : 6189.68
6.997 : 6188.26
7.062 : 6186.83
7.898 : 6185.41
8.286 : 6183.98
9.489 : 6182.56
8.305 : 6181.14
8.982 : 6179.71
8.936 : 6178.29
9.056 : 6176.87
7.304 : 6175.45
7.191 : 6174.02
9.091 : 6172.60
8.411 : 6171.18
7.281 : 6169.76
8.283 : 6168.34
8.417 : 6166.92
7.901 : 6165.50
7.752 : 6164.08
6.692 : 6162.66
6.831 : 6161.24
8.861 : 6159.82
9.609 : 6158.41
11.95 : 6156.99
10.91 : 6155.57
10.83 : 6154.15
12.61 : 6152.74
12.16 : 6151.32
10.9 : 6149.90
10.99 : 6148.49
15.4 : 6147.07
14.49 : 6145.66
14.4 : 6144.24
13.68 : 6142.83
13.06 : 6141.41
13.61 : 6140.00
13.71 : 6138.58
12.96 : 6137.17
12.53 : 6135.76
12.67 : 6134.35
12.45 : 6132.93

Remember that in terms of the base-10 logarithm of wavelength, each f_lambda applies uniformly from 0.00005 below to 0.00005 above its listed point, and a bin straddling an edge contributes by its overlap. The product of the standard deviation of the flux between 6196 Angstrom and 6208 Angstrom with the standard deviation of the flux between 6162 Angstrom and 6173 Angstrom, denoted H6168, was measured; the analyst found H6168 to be 0.5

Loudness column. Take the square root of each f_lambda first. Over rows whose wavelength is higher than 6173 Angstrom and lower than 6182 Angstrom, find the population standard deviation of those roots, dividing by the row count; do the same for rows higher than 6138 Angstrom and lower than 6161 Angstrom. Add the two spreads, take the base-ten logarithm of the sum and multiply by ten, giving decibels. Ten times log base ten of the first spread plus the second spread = -4.0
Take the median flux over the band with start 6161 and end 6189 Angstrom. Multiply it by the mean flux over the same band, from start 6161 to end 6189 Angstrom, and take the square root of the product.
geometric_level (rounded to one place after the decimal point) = 8.1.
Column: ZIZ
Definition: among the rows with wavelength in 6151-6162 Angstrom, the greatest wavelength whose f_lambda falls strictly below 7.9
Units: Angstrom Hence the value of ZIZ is 6161.24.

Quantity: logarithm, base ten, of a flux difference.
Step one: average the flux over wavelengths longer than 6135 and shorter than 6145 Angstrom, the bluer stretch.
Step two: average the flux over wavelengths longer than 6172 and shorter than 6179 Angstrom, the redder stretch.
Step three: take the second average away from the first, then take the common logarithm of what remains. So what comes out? 0.7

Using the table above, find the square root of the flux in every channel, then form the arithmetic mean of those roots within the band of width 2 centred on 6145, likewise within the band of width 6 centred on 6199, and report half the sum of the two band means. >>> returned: 3.23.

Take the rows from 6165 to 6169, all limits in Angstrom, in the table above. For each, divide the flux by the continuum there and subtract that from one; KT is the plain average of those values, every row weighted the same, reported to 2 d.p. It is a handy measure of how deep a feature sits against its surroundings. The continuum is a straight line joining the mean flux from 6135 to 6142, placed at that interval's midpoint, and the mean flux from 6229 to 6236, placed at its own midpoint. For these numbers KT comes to 0.27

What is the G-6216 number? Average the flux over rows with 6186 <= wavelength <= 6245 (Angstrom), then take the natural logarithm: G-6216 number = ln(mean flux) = 2.0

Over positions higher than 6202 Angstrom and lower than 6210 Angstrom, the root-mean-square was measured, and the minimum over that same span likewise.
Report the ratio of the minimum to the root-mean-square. 0.93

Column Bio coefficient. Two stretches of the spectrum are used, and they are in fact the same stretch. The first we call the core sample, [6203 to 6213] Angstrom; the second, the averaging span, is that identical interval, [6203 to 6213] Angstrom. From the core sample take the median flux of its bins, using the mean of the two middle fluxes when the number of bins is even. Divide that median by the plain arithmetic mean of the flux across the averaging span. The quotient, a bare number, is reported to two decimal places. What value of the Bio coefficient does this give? 1.01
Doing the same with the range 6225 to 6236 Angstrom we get 0.99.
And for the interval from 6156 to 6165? 0.96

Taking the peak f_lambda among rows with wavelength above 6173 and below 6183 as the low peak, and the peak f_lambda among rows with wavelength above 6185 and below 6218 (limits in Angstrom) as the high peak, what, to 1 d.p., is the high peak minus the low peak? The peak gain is -0.9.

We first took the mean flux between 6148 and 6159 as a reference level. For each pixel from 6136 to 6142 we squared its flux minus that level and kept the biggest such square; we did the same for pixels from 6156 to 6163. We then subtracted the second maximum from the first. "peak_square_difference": -15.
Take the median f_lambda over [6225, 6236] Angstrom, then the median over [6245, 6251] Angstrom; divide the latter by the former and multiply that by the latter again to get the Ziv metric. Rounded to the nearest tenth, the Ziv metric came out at 8.4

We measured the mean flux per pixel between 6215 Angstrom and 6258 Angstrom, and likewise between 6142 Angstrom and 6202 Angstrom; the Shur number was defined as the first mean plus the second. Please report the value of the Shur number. 16.1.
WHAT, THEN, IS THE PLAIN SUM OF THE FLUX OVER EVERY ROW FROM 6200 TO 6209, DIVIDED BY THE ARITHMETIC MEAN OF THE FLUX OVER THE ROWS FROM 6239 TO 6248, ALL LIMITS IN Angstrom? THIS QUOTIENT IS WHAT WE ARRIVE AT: 7.0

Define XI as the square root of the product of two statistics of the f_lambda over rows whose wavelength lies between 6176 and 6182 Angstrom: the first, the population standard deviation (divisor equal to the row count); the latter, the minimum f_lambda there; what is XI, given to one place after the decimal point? 1.6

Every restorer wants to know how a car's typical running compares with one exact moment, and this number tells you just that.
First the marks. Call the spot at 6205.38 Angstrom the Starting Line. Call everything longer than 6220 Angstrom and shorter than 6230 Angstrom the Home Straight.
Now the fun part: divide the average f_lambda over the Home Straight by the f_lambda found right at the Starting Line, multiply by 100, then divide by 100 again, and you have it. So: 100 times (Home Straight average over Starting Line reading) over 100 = 0.8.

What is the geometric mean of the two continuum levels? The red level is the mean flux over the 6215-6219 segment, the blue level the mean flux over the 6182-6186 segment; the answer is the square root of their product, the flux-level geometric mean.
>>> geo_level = 7.6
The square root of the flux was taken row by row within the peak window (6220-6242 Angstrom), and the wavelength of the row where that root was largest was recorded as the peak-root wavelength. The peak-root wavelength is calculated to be 6235.46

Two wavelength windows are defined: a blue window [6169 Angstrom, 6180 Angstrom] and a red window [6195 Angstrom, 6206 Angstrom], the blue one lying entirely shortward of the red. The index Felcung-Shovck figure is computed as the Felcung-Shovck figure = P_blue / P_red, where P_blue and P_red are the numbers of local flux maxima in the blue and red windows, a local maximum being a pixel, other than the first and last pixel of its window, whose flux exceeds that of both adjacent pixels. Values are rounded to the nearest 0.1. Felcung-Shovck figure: 1.0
